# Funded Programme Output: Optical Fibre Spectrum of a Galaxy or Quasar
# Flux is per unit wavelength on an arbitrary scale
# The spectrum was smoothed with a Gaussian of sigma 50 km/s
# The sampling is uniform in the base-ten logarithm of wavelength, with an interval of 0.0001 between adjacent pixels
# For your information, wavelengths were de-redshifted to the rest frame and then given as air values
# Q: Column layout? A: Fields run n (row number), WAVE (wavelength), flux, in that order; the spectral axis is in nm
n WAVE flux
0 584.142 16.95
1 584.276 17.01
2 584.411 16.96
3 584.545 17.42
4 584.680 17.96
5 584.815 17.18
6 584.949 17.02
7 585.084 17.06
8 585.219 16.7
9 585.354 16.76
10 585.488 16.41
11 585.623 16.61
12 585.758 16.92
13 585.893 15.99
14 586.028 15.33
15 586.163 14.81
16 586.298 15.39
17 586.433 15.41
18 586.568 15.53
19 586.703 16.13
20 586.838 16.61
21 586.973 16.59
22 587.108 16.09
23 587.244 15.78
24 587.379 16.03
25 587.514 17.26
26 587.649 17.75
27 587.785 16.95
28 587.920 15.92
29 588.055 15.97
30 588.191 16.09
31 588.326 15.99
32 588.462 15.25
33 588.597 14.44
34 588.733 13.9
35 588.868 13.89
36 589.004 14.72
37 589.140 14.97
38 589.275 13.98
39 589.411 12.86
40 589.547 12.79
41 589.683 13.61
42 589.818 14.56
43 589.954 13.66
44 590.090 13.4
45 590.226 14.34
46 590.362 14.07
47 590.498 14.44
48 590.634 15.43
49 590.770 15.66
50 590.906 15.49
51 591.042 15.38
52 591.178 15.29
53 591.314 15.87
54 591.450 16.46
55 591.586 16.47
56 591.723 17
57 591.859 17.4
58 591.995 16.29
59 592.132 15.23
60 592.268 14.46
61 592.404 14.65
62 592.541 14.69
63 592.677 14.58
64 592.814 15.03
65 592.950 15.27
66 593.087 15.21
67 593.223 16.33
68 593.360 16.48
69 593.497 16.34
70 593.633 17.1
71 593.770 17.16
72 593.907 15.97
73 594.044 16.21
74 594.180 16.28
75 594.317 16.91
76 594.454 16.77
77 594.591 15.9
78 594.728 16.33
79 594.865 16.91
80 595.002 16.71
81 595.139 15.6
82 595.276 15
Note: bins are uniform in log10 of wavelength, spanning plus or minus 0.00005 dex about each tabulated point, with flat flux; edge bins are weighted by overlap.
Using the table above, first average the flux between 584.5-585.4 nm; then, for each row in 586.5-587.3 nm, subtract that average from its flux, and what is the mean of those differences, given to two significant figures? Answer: -1.0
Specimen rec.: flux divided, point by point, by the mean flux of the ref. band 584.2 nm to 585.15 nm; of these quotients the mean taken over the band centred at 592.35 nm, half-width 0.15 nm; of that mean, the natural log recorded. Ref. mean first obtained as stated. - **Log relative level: -0.17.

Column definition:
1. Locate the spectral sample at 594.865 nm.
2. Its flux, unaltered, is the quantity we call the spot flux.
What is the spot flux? 16.91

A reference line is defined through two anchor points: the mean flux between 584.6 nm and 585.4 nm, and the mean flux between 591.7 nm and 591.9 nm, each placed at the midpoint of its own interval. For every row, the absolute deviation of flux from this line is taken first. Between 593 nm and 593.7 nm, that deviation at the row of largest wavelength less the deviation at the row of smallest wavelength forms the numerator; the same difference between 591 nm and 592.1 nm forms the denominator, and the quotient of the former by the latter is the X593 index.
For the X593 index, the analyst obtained 2.1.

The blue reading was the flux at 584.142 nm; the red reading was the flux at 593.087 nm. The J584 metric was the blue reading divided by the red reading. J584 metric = 1.11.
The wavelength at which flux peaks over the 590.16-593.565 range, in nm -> 591.859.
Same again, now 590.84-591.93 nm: 591.859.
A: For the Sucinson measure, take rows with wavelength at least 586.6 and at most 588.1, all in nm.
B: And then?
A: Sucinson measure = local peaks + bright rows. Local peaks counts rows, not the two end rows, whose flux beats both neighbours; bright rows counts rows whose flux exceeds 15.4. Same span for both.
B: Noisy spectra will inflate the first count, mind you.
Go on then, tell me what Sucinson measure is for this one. 13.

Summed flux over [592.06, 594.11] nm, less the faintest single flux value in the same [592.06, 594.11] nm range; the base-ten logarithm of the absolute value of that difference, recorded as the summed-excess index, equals 2.34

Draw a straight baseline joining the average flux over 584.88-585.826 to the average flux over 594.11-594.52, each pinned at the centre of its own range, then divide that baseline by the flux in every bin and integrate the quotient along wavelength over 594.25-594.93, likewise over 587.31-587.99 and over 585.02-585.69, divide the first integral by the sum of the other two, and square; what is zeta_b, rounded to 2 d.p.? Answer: 0.26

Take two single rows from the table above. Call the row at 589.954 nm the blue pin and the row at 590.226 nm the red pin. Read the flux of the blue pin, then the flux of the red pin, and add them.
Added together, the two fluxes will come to 28.00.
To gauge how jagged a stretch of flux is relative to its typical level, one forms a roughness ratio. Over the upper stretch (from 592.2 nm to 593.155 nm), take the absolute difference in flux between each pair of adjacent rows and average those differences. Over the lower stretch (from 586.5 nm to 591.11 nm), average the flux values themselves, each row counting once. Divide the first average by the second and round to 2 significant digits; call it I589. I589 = 0.012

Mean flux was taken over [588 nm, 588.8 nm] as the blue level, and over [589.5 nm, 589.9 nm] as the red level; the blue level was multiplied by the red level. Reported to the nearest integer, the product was 209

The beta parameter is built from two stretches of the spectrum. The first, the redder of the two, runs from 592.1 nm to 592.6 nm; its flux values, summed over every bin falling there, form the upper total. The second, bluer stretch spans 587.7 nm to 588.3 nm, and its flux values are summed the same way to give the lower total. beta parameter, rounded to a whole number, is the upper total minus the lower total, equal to -6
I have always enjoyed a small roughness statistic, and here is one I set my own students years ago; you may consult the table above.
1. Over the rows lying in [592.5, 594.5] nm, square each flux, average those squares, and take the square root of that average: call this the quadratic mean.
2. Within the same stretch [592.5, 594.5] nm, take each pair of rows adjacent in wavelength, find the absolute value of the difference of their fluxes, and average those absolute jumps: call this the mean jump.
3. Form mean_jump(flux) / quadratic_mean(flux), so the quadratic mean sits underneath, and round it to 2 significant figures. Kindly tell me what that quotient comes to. 0.024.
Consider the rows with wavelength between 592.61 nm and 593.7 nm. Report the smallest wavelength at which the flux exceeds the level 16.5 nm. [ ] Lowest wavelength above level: 593.633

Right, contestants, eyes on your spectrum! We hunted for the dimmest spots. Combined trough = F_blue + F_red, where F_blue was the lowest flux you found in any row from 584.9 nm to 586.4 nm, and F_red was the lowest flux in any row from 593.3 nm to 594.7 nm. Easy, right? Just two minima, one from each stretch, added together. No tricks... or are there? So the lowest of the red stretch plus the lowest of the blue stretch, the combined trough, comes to 31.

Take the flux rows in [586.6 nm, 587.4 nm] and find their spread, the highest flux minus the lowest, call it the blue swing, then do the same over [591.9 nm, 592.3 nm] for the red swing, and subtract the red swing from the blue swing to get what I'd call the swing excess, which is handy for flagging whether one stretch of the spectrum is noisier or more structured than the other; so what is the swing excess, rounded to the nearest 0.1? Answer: -1.0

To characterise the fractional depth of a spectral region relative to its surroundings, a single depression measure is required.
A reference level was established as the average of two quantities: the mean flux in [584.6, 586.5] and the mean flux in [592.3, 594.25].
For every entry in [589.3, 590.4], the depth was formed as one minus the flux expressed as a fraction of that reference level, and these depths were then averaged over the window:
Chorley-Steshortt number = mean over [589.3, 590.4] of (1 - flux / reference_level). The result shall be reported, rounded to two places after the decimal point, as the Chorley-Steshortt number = 0.15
